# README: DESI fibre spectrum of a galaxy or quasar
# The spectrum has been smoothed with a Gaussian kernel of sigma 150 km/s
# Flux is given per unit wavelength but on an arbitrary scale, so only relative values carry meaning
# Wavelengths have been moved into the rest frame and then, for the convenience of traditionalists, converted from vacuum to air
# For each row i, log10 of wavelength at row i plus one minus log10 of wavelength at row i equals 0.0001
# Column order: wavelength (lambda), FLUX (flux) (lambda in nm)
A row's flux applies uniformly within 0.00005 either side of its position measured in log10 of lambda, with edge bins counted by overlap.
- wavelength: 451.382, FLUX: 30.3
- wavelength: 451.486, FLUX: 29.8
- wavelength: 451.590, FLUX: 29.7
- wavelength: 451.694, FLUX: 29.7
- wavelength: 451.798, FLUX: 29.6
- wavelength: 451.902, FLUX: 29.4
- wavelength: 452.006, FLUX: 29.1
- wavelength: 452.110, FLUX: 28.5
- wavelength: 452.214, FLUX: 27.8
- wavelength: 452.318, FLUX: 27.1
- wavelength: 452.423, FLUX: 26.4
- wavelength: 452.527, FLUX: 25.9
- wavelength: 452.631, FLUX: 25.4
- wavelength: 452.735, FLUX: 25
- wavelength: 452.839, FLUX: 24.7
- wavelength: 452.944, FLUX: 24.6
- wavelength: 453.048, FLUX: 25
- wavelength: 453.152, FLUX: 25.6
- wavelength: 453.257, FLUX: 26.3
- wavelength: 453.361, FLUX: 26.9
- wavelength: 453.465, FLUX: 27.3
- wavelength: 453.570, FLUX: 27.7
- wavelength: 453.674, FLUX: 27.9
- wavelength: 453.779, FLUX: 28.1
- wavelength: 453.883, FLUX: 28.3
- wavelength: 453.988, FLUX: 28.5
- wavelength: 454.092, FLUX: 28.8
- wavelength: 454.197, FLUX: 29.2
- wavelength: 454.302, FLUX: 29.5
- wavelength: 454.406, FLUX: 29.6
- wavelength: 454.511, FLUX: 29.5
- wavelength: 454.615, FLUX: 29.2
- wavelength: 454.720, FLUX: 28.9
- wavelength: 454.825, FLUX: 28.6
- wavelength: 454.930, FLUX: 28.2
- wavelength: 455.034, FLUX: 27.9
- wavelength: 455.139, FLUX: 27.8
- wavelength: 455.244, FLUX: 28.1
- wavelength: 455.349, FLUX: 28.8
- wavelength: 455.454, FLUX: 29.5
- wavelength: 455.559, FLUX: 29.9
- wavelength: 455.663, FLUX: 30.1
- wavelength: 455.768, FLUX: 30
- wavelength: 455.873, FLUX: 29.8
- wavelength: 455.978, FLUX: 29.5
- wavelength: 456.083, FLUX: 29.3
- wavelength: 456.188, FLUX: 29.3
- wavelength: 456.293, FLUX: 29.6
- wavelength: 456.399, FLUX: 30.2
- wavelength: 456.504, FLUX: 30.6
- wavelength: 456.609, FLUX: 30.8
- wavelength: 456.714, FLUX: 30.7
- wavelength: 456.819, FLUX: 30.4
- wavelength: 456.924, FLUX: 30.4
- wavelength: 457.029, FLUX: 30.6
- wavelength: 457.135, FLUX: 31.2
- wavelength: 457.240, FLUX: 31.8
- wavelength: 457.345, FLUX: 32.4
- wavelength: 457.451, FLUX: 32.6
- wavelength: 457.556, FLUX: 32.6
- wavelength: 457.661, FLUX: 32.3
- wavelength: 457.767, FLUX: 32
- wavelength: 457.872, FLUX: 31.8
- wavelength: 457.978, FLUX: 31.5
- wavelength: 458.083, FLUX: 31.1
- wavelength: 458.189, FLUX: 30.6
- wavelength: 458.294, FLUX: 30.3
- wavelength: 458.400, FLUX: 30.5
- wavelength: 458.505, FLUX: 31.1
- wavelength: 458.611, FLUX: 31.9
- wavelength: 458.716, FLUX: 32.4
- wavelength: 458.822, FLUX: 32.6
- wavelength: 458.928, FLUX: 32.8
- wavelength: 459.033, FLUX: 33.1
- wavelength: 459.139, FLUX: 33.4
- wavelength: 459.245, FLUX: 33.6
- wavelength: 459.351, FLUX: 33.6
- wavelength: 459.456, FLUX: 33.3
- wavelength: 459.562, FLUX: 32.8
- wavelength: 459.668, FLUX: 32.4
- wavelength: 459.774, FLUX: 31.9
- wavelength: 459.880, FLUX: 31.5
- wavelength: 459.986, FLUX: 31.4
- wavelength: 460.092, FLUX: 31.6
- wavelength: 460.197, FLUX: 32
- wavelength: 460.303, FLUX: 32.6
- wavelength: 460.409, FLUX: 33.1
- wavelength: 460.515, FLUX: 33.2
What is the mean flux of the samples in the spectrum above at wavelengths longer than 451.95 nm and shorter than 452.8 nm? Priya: 26.9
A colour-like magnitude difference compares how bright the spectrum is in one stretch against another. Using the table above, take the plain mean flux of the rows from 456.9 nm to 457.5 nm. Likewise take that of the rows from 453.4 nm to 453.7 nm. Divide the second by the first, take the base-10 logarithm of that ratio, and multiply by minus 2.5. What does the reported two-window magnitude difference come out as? 0.14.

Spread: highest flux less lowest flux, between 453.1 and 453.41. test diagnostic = 1.3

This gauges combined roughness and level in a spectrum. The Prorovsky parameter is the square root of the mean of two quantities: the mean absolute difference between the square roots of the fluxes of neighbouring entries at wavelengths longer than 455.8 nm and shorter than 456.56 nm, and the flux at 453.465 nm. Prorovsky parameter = 3.70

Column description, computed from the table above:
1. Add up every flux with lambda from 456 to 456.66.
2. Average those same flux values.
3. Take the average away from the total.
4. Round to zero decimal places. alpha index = 150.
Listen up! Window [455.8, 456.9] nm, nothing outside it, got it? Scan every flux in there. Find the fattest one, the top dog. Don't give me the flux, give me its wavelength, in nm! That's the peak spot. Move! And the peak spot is 456.609 nm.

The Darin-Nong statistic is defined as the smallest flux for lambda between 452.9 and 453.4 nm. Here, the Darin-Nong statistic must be 24.6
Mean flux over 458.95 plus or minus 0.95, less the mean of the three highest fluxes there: -1.37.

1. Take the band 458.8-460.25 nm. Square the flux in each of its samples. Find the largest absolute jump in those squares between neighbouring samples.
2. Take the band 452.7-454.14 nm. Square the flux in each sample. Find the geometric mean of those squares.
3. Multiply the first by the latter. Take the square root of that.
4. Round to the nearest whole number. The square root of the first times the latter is 154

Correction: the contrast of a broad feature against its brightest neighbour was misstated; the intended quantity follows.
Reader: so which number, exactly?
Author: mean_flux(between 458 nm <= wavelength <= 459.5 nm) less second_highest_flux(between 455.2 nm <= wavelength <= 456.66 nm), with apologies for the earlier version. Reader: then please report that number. 1.6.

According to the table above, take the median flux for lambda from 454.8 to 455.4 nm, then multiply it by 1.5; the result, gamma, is 42.2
